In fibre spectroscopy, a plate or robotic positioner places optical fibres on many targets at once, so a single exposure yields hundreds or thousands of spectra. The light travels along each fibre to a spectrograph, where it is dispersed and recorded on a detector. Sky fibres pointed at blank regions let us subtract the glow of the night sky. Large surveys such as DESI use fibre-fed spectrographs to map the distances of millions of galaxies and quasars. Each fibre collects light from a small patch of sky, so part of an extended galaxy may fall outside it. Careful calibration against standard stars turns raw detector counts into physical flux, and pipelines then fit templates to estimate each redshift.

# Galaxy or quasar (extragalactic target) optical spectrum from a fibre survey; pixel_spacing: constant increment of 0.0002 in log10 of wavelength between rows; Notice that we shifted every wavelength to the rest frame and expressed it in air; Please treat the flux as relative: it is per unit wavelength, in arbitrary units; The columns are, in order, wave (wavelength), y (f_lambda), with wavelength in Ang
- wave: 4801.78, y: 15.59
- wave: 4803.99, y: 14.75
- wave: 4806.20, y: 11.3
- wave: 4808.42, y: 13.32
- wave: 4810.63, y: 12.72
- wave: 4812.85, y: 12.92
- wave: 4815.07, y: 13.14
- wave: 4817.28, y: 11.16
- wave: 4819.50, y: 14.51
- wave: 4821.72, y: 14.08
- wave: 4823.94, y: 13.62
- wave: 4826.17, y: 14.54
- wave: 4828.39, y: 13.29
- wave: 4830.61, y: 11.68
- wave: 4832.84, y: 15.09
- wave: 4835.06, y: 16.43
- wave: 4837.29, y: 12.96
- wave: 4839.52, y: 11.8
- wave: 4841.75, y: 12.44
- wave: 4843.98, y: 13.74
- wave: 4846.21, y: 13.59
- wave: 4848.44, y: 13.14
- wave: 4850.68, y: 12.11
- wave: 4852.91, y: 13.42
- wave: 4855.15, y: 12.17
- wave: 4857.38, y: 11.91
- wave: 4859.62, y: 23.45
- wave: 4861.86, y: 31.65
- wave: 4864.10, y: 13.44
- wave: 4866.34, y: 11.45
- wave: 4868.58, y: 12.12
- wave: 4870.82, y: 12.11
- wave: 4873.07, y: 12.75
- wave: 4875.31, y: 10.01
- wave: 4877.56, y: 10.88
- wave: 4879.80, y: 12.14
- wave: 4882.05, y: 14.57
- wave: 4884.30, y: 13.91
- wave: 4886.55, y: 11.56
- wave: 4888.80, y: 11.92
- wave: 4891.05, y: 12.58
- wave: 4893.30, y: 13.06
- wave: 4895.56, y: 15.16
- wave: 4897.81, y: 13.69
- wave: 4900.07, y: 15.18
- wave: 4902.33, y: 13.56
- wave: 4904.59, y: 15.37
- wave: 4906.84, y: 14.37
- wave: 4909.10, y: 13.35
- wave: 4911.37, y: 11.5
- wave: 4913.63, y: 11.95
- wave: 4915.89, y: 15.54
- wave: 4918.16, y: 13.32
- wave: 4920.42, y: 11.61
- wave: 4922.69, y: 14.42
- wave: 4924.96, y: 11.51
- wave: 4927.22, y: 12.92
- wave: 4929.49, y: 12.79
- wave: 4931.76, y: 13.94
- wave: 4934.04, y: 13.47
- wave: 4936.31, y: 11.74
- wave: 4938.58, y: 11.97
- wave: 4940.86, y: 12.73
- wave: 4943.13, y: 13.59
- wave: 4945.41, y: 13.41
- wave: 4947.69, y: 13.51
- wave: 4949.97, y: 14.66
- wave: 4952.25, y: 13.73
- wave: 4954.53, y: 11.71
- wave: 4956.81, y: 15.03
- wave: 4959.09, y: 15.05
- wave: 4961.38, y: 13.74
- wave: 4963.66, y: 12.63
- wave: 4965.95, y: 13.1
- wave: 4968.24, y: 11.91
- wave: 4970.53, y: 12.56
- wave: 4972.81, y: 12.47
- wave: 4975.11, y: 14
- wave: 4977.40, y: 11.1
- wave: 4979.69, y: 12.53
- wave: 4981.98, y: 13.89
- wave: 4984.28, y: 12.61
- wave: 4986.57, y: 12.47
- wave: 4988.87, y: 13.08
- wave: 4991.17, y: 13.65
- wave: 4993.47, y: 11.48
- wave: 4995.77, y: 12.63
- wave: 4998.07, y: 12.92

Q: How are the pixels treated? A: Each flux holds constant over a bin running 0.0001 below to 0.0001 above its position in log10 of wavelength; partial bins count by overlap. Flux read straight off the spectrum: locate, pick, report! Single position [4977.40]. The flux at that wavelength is 11.1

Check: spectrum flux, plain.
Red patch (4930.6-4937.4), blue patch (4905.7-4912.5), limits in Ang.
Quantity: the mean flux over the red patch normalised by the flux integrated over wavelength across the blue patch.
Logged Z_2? 0.147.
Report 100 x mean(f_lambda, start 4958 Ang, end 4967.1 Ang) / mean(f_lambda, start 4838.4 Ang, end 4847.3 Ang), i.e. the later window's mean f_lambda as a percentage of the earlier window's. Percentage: 106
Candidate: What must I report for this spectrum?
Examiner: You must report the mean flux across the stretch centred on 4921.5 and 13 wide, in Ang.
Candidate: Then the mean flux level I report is 13.2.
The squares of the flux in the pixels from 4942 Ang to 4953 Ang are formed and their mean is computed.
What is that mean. 190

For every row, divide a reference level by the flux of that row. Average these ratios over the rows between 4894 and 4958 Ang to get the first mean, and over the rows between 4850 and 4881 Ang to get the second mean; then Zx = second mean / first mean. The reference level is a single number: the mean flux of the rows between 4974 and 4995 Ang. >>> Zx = 1.02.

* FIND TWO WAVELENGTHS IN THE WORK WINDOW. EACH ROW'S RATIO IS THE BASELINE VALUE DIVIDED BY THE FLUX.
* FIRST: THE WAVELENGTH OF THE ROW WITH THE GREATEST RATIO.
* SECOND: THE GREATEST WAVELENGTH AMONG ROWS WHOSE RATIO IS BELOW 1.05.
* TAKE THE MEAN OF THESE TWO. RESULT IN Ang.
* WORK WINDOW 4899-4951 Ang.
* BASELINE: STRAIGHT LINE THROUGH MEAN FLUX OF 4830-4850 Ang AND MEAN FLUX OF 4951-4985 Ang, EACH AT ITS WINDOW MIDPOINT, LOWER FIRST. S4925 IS 4930.7 Ang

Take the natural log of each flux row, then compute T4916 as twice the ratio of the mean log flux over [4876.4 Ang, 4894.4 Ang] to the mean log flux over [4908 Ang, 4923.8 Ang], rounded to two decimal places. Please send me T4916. 1.97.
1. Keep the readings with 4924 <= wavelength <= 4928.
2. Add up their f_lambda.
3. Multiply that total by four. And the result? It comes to 98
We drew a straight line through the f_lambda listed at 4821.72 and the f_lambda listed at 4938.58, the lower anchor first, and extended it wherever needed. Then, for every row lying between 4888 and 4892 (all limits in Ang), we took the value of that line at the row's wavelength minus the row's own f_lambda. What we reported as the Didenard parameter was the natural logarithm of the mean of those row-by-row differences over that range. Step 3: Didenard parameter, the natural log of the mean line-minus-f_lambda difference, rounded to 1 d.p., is -0.5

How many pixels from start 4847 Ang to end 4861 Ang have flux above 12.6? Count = 3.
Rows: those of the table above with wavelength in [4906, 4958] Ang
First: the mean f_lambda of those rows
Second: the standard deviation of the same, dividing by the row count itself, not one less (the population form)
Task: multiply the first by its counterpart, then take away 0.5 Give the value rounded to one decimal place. 14.8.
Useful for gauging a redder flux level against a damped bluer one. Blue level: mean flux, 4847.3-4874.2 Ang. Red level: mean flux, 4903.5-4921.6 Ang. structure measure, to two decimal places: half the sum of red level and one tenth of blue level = 7.44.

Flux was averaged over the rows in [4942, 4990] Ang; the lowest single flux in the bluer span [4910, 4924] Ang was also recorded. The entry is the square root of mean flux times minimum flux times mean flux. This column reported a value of 44.7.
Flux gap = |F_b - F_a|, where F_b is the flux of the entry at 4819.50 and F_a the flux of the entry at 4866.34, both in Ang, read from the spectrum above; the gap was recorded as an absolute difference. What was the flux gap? 3.1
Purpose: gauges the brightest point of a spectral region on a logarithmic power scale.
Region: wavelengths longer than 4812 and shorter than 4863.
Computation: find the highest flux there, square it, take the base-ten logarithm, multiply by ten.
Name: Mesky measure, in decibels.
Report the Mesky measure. 30.0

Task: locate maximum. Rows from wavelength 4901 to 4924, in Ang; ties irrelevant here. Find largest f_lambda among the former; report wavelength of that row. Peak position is 4915.89 Ang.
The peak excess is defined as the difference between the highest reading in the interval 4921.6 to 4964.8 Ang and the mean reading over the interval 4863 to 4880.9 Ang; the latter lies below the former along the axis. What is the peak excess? 3.2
